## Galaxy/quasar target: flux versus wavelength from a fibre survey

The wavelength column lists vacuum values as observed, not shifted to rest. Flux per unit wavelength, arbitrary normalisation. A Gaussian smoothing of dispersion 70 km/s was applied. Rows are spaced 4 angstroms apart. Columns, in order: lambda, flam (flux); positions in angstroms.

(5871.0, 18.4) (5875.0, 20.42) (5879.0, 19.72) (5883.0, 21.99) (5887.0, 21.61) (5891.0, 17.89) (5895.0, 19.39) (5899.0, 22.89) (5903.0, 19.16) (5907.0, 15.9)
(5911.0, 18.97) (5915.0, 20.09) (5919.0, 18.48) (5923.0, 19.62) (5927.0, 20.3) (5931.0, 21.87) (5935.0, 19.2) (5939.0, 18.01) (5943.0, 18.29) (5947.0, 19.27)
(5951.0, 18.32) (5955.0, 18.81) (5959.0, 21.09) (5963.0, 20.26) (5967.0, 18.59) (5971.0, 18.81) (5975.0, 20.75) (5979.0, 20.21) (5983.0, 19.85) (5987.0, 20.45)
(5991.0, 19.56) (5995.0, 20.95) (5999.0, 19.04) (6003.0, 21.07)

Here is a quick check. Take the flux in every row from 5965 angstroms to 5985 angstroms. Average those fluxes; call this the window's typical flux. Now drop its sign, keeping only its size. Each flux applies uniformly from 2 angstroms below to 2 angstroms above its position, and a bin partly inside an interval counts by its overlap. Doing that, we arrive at 19.6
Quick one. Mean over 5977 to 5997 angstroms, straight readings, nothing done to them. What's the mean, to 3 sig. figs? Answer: 20.2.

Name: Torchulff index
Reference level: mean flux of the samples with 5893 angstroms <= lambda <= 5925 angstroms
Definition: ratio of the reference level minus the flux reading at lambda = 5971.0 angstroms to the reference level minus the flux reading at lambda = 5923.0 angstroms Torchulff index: -1.6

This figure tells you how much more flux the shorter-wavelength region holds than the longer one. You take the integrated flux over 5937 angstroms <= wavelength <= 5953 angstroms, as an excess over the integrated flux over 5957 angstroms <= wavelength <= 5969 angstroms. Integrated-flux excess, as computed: 56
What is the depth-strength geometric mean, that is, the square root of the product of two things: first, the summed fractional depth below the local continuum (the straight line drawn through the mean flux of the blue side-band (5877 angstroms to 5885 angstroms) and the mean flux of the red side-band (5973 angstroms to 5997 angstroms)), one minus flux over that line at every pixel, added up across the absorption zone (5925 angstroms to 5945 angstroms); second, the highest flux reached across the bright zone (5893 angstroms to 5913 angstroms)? 2.4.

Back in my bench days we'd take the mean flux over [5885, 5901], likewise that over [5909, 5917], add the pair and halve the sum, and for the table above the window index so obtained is 20.0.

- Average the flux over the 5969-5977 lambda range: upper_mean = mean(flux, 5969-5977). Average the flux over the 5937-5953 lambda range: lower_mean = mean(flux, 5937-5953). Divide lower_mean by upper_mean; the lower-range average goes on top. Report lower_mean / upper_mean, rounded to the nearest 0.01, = 0.93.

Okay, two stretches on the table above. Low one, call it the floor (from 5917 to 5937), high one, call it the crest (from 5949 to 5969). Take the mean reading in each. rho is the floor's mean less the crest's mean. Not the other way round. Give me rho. 0.48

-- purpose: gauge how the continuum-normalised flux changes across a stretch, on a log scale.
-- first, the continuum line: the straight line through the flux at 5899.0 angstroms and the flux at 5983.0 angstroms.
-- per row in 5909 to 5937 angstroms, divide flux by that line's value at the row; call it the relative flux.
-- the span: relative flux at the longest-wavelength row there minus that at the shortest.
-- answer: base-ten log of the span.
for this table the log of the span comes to -1.4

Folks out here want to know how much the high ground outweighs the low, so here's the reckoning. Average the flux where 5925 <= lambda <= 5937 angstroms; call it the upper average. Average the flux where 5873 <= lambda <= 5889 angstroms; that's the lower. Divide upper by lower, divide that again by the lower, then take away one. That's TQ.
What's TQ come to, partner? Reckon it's -0.953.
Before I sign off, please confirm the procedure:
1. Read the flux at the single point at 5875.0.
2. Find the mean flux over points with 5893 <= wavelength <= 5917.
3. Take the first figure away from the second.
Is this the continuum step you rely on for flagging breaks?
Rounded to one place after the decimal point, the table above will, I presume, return -1.0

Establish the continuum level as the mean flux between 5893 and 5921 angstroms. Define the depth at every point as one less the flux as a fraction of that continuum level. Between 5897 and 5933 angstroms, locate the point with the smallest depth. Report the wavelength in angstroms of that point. 5899.0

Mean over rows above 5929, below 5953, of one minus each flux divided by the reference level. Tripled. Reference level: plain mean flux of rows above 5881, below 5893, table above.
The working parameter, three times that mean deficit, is 0.196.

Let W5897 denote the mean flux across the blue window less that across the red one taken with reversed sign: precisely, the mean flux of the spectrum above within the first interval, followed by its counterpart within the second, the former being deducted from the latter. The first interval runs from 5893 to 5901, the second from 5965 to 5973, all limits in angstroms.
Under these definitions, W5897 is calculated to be -2.4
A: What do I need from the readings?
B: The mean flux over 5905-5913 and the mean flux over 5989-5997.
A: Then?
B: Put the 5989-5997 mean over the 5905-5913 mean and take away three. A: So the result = -1.84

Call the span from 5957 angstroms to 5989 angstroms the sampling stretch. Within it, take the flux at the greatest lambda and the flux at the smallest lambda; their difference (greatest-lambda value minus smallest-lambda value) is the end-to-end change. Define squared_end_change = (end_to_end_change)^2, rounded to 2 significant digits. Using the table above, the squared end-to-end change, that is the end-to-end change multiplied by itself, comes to 0.41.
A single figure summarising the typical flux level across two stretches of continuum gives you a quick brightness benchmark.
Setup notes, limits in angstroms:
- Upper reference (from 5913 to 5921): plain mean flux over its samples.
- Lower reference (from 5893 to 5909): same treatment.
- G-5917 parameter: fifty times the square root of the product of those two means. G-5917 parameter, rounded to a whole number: 965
